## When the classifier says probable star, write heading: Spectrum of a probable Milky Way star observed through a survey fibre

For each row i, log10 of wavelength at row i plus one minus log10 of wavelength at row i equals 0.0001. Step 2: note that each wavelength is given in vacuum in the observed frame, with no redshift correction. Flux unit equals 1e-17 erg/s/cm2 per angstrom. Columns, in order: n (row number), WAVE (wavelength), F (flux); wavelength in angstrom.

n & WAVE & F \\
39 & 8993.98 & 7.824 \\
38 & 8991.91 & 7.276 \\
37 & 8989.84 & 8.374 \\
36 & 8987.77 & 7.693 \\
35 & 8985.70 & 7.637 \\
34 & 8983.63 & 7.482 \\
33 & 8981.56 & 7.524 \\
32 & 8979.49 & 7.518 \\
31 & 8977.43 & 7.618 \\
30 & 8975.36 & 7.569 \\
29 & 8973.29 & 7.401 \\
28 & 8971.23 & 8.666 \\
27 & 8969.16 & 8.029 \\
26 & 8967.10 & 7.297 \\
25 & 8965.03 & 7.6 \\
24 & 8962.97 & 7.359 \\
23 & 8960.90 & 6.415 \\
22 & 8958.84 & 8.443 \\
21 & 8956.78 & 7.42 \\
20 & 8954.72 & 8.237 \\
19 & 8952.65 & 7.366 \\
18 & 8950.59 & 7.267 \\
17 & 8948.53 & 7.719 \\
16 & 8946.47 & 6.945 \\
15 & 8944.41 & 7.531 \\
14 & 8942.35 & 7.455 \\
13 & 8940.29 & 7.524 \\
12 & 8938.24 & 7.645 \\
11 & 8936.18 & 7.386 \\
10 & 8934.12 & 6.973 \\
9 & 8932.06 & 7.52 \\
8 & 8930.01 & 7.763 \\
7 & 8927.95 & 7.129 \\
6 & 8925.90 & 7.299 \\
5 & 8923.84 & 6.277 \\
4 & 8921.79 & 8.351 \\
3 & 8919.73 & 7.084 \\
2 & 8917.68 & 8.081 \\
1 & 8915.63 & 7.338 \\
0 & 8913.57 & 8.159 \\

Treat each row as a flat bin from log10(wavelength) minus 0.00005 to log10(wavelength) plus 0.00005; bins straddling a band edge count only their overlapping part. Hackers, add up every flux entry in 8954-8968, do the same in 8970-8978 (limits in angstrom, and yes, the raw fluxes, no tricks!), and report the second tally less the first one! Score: -22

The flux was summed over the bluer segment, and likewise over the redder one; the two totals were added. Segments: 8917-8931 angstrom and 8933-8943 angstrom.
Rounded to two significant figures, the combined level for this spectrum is 89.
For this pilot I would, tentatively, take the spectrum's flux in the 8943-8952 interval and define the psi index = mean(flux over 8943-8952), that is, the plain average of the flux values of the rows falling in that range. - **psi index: 7.37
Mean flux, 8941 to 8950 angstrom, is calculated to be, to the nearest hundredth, 7.41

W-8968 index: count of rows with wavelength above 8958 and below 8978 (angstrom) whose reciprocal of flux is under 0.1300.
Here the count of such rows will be 3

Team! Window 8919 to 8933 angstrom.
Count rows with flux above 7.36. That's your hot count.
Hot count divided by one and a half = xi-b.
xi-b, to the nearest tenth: 2.0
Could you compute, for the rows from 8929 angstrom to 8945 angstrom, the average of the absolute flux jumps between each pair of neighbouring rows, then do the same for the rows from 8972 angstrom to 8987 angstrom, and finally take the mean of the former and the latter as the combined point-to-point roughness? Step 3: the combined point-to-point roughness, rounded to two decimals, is 0.17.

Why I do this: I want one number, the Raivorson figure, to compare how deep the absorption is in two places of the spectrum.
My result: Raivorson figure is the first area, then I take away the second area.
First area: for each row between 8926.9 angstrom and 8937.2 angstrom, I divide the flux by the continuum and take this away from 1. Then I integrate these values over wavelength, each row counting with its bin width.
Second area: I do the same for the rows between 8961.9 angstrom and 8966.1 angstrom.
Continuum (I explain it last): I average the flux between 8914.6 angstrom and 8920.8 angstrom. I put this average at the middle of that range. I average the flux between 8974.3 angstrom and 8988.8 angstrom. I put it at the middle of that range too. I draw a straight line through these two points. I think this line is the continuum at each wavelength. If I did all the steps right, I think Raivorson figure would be 0.18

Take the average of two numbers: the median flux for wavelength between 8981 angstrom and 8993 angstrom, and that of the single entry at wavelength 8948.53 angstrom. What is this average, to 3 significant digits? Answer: 7.65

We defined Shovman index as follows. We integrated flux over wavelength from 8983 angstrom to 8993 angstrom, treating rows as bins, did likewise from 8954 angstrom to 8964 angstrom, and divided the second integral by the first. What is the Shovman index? 0.98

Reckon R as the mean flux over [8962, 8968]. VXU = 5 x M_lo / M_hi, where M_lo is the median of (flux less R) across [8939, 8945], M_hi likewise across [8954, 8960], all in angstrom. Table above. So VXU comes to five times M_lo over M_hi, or 0.6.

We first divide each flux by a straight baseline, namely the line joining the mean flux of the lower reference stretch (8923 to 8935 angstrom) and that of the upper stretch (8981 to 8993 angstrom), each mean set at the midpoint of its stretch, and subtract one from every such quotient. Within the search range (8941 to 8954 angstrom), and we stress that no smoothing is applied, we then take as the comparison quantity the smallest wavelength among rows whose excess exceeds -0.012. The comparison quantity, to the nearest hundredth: 8942.35 angstrom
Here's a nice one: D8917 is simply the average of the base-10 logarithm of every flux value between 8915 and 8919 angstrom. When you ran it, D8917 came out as 0.887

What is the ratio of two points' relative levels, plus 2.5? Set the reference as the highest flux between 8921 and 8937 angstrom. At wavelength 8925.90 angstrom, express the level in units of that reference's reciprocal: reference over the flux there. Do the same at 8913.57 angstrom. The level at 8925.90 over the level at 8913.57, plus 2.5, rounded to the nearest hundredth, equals 3.62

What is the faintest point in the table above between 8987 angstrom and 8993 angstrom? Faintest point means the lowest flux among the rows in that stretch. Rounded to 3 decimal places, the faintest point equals 7.276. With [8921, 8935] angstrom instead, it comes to 6.277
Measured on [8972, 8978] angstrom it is 7.401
